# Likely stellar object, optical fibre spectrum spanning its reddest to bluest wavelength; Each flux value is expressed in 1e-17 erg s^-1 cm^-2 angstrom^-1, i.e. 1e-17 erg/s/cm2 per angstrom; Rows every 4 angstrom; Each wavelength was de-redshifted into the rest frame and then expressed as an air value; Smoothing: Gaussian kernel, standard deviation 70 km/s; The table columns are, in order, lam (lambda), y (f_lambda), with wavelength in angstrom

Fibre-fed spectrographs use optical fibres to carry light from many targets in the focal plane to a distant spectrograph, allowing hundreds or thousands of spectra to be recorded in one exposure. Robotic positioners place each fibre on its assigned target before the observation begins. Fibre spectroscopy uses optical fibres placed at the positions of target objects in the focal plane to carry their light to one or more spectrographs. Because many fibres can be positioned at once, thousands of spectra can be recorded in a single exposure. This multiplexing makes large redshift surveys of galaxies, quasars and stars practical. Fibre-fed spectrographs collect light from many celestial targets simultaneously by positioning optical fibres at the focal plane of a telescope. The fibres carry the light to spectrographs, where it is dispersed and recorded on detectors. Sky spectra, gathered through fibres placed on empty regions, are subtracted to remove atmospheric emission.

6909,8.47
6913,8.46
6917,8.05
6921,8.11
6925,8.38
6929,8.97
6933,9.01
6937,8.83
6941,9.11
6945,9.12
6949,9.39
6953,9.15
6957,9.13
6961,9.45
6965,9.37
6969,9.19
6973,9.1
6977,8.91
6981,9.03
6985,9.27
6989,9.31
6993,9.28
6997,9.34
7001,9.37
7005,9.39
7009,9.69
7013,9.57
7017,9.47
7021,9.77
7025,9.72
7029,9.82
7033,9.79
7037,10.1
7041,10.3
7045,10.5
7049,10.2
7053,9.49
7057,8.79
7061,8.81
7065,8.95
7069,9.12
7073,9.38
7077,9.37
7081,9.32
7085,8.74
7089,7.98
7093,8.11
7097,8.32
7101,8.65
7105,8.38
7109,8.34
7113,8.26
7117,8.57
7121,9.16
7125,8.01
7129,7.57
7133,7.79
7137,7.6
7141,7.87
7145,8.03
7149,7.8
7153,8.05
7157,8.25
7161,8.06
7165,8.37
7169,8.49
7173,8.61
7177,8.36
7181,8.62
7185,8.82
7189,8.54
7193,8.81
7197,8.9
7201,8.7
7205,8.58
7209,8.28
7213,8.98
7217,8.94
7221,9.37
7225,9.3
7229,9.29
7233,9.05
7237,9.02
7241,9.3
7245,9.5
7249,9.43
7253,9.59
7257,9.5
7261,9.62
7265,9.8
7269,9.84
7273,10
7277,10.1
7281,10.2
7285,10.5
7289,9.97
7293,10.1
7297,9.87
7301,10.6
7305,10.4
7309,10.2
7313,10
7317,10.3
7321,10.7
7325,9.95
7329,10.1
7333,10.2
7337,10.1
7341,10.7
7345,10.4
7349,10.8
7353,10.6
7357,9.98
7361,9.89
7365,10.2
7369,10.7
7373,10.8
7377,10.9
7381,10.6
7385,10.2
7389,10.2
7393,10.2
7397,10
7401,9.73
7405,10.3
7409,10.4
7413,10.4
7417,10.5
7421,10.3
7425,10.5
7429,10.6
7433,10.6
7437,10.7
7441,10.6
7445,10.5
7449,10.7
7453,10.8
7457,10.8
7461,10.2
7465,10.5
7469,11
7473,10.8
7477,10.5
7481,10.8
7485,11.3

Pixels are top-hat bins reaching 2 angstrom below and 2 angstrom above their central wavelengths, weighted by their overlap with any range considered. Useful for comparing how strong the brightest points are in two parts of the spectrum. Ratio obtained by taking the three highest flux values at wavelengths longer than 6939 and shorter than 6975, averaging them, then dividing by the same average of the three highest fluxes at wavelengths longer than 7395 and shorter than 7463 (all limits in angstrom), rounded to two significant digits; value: 0.87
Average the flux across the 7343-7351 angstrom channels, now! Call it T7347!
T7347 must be 10.6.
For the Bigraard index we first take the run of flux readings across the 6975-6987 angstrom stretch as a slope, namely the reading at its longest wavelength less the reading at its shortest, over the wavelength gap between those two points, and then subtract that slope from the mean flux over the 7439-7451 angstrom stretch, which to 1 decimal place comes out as 10.6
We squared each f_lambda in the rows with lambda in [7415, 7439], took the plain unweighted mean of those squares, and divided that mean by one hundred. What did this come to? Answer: 1.11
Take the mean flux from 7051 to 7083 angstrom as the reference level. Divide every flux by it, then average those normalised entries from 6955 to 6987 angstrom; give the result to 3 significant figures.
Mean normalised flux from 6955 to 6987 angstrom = 1.00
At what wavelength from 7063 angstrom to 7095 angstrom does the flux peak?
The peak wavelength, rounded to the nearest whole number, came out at 7073 angstrom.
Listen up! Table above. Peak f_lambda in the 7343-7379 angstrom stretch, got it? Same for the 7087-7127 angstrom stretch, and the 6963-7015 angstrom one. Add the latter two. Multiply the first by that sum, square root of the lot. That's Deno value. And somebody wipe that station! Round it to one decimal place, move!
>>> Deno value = 14.3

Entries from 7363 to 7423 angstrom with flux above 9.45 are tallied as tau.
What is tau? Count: 15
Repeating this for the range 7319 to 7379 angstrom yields 15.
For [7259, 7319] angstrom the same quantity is 15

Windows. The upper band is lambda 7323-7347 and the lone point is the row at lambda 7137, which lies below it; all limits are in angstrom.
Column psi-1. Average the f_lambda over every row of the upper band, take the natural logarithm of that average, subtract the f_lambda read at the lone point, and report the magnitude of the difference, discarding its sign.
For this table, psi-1 5.3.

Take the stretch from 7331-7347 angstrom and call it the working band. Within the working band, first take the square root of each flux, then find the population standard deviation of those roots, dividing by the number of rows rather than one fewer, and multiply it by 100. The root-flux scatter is 3.6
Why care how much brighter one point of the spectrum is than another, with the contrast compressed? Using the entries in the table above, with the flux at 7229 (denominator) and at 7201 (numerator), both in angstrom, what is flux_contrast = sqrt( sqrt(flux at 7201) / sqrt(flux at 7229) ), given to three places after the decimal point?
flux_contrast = 0.984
